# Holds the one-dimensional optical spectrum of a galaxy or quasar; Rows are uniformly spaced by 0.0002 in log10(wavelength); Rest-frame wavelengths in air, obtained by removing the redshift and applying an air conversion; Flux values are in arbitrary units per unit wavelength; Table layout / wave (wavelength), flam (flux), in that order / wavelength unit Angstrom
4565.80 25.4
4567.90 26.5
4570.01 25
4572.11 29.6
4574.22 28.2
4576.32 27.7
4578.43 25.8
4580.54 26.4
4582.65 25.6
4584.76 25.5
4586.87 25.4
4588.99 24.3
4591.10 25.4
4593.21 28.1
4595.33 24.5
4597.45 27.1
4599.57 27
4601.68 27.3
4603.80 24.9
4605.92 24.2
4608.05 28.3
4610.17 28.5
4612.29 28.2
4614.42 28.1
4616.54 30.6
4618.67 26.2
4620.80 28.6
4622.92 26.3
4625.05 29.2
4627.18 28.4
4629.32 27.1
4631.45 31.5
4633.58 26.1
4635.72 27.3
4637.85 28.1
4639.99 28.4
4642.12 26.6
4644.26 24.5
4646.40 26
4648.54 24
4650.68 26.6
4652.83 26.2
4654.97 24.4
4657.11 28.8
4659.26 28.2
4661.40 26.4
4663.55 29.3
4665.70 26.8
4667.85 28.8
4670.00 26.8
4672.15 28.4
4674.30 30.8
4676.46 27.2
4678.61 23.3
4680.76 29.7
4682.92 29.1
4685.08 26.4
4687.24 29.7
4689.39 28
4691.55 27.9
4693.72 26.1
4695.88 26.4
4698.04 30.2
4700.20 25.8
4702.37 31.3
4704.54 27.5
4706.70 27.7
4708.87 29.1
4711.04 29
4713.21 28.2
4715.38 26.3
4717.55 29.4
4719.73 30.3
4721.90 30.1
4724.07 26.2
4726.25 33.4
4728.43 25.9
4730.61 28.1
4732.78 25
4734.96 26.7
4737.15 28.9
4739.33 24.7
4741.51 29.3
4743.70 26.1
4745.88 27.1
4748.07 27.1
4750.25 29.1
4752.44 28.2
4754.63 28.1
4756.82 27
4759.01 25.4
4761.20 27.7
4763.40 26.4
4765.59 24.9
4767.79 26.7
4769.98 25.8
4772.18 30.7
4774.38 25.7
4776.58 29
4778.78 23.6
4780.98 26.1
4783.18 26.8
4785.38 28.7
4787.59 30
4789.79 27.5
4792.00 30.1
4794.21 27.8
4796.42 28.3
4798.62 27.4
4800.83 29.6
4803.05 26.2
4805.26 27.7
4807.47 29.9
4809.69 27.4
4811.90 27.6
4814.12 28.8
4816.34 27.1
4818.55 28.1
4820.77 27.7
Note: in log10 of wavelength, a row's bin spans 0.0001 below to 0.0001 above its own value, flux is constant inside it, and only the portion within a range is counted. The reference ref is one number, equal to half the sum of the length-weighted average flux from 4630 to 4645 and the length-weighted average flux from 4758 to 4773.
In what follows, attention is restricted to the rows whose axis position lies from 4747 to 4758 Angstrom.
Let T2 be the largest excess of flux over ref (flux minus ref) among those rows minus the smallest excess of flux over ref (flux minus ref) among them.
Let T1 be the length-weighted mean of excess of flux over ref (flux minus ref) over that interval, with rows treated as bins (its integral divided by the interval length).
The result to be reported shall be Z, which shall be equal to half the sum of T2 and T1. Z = 1.4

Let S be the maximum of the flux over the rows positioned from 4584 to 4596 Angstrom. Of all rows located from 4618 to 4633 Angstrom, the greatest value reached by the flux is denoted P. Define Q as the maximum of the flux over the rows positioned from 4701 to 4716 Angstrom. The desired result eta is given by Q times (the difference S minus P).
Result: -106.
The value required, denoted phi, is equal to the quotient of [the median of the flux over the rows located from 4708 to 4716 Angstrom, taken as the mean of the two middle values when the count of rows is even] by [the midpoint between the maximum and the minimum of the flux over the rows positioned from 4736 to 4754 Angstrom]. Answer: 1.06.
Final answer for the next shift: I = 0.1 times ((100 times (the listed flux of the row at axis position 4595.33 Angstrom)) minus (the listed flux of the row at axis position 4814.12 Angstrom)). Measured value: 242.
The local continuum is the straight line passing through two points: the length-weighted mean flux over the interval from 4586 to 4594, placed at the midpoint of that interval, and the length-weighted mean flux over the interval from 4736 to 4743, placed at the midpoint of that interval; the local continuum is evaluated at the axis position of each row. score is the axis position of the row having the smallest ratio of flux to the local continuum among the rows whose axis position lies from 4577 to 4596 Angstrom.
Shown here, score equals 4588.99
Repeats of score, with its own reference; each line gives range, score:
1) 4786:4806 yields 4803.05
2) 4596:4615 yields 4605.92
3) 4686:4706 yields 4700.20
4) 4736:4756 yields 4739.33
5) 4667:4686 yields 4678.61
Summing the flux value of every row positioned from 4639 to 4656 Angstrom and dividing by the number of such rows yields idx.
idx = 25.8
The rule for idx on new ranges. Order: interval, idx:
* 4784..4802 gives 28.7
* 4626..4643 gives 27.9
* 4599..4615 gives 27.1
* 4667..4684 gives 28.0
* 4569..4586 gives 26.7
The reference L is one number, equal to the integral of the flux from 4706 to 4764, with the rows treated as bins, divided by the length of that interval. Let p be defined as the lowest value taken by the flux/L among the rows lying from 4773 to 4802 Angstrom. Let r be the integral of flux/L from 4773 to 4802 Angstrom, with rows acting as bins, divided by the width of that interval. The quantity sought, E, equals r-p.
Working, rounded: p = 0.849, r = 1.00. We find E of 0.150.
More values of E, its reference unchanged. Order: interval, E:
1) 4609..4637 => 0.074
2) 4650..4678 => 0.113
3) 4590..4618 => 0.104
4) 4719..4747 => 0.111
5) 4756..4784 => 0.108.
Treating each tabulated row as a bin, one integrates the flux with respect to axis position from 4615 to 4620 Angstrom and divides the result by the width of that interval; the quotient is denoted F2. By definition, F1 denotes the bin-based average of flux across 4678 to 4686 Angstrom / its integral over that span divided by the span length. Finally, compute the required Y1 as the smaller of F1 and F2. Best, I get 27.4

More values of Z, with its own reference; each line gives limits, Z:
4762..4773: 2.7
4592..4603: 1.6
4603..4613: 2.0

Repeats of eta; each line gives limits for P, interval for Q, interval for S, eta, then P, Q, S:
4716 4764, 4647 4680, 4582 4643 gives -59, 33.4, 30.8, 31.5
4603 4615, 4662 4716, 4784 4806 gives 50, 28.5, 31.3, 30.1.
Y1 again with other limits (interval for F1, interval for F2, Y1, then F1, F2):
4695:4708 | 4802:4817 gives 27.8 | 28.2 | 27.8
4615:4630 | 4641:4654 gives 25.7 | 28.1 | 25.7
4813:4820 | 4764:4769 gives 25.9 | 28.0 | 25.9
